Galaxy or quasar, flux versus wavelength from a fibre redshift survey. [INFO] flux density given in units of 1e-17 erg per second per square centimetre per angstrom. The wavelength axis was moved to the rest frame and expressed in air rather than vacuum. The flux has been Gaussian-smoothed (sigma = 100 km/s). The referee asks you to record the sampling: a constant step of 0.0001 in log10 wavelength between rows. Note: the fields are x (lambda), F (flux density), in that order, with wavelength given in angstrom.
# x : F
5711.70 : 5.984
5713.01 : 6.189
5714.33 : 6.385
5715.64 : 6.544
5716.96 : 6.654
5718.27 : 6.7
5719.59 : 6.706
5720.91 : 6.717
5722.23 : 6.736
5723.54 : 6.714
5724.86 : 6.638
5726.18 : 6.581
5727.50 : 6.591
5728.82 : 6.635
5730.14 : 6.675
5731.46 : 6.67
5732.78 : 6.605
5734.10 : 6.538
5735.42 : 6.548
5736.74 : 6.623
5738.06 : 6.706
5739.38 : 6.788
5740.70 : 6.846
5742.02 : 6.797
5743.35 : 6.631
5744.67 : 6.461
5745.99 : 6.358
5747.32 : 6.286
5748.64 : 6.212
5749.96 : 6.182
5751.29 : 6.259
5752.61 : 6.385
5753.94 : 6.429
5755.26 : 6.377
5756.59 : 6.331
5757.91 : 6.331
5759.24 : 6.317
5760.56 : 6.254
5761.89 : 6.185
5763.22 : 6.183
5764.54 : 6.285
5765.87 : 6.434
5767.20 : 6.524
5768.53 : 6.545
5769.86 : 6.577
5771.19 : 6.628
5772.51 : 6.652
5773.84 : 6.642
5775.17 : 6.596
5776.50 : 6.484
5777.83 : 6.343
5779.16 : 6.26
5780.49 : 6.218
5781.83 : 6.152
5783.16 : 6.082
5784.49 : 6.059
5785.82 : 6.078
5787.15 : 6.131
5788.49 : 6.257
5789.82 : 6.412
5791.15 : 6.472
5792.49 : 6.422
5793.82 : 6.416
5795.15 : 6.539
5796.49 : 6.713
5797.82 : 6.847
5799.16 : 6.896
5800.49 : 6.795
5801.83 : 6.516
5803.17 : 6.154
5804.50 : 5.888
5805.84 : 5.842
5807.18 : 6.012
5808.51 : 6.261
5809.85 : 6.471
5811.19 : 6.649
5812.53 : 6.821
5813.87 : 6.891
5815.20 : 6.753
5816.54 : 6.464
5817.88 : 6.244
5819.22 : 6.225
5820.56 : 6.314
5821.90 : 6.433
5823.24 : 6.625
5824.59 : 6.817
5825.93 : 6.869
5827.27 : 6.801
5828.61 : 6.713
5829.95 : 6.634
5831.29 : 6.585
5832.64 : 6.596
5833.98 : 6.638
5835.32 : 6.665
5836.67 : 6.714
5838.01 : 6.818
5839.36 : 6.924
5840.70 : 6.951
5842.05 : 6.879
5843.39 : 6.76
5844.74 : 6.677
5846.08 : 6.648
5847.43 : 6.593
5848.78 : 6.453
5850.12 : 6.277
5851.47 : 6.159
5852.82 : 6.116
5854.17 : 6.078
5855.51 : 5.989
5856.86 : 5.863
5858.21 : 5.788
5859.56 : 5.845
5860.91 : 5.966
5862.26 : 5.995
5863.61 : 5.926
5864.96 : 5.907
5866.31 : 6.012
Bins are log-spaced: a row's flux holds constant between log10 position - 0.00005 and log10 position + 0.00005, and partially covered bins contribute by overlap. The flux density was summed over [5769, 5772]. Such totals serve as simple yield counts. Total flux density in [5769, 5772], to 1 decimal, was 13.2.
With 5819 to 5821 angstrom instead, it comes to 12.5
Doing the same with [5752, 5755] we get 12.8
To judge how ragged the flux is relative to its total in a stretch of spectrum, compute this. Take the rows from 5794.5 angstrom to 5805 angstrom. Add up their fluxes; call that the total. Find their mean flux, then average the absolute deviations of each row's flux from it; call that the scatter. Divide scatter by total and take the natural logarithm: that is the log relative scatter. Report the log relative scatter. -5.3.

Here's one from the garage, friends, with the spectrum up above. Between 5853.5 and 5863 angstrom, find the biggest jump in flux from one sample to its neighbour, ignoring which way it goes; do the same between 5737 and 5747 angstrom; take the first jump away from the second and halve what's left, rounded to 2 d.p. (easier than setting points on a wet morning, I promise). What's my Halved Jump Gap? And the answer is 0.02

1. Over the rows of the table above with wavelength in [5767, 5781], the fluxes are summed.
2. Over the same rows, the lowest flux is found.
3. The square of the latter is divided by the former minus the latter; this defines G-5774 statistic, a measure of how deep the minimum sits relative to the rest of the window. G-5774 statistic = 0.59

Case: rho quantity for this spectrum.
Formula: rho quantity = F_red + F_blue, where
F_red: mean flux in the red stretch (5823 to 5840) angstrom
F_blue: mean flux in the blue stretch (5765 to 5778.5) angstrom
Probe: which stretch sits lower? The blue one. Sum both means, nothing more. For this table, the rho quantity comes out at 13.3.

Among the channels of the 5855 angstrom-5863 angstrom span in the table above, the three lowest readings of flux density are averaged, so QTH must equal 5.8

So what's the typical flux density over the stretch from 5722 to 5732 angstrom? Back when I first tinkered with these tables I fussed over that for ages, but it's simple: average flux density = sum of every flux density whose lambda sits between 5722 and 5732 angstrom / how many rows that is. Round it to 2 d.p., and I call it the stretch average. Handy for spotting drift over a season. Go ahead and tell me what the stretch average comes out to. 6.65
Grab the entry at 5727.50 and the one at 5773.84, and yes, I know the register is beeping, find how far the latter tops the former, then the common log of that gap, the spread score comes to -1.3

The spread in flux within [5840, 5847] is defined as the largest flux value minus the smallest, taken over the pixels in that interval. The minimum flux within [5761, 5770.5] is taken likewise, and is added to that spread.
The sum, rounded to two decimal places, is 6.49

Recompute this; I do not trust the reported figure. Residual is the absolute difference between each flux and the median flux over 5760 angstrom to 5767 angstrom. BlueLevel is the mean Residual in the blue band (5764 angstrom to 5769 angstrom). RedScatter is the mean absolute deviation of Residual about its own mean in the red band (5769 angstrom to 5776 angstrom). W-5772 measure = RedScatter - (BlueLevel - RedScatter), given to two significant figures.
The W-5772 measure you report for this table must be -0.14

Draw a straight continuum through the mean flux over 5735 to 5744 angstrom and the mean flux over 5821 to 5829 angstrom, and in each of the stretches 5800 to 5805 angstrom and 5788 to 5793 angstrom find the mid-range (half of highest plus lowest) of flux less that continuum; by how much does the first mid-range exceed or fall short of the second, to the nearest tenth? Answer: 0.0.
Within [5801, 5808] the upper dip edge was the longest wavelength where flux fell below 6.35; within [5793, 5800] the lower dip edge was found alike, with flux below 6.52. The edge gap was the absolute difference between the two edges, 13.4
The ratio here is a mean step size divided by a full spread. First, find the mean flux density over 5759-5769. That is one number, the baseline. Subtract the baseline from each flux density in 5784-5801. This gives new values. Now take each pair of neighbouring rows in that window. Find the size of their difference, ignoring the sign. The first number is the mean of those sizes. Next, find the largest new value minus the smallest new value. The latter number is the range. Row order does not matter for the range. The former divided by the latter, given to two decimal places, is 0.10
